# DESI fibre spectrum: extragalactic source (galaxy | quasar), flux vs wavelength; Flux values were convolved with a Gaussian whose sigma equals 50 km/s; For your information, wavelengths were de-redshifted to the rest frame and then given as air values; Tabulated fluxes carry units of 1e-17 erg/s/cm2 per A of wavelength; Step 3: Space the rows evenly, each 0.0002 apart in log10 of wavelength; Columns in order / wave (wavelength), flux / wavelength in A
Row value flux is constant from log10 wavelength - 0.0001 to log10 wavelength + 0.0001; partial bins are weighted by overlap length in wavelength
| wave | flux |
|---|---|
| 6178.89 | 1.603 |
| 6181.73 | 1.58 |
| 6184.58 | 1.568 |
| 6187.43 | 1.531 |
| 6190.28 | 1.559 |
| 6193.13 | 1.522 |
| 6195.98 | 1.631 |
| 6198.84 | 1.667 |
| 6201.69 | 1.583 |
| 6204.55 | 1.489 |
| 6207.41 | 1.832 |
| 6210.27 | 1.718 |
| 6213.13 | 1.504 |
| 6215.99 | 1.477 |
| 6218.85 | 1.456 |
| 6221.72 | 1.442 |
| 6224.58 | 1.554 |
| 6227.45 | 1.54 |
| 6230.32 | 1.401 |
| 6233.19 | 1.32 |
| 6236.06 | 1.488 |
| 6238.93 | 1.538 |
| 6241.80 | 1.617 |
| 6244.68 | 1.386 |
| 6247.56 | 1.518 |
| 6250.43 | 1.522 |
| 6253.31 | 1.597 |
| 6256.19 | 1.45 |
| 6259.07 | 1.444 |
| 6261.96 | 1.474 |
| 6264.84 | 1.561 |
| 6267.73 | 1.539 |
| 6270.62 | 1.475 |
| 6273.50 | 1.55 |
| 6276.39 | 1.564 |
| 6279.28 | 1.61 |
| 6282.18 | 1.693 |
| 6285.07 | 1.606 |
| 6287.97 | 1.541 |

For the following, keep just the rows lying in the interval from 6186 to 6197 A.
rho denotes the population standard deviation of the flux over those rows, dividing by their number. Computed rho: 0.043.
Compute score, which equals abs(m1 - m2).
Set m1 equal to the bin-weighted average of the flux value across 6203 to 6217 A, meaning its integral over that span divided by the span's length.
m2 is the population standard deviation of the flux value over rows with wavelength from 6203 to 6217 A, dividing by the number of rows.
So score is 1.46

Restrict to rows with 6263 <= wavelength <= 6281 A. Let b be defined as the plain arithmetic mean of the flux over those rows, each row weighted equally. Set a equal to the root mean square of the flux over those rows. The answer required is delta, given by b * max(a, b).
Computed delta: 2.40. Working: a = 1.55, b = 1.55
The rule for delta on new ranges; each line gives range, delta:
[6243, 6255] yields 2.27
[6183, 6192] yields 2.41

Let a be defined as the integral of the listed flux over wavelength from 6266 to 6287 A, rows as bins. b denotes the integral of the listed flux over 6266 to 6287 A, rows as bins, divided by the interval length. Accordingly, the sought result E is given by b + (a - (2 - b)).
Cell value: 34.2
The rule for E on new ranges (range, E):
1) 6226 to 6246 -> 30.3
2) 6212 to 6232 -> 30.6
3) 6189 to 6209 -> 33.5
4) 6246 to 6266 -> 31.2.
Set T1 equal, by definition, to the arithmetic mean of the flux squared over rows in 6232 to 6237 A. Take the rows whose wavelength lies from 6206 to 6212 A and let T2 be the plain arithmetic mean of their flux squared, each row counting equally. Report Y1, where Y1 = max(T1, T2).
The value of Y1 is 3.15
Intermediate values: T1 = 1.98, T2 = 3.2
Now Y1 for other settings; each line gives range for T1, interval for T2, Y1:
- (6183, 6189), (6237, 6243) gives 2.49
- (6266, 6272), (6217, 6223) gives 2.27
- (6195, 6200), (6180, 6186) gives 2.72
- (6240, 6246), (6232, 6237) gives 2.27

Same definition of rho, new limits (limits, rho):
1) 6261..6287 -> 0.064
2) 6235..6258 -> 0.070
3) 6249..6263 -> 0.057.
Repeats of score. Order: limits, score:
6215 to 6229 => 1.45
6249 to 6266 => 1.45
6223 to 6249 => 1.39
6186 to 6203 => 1.53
